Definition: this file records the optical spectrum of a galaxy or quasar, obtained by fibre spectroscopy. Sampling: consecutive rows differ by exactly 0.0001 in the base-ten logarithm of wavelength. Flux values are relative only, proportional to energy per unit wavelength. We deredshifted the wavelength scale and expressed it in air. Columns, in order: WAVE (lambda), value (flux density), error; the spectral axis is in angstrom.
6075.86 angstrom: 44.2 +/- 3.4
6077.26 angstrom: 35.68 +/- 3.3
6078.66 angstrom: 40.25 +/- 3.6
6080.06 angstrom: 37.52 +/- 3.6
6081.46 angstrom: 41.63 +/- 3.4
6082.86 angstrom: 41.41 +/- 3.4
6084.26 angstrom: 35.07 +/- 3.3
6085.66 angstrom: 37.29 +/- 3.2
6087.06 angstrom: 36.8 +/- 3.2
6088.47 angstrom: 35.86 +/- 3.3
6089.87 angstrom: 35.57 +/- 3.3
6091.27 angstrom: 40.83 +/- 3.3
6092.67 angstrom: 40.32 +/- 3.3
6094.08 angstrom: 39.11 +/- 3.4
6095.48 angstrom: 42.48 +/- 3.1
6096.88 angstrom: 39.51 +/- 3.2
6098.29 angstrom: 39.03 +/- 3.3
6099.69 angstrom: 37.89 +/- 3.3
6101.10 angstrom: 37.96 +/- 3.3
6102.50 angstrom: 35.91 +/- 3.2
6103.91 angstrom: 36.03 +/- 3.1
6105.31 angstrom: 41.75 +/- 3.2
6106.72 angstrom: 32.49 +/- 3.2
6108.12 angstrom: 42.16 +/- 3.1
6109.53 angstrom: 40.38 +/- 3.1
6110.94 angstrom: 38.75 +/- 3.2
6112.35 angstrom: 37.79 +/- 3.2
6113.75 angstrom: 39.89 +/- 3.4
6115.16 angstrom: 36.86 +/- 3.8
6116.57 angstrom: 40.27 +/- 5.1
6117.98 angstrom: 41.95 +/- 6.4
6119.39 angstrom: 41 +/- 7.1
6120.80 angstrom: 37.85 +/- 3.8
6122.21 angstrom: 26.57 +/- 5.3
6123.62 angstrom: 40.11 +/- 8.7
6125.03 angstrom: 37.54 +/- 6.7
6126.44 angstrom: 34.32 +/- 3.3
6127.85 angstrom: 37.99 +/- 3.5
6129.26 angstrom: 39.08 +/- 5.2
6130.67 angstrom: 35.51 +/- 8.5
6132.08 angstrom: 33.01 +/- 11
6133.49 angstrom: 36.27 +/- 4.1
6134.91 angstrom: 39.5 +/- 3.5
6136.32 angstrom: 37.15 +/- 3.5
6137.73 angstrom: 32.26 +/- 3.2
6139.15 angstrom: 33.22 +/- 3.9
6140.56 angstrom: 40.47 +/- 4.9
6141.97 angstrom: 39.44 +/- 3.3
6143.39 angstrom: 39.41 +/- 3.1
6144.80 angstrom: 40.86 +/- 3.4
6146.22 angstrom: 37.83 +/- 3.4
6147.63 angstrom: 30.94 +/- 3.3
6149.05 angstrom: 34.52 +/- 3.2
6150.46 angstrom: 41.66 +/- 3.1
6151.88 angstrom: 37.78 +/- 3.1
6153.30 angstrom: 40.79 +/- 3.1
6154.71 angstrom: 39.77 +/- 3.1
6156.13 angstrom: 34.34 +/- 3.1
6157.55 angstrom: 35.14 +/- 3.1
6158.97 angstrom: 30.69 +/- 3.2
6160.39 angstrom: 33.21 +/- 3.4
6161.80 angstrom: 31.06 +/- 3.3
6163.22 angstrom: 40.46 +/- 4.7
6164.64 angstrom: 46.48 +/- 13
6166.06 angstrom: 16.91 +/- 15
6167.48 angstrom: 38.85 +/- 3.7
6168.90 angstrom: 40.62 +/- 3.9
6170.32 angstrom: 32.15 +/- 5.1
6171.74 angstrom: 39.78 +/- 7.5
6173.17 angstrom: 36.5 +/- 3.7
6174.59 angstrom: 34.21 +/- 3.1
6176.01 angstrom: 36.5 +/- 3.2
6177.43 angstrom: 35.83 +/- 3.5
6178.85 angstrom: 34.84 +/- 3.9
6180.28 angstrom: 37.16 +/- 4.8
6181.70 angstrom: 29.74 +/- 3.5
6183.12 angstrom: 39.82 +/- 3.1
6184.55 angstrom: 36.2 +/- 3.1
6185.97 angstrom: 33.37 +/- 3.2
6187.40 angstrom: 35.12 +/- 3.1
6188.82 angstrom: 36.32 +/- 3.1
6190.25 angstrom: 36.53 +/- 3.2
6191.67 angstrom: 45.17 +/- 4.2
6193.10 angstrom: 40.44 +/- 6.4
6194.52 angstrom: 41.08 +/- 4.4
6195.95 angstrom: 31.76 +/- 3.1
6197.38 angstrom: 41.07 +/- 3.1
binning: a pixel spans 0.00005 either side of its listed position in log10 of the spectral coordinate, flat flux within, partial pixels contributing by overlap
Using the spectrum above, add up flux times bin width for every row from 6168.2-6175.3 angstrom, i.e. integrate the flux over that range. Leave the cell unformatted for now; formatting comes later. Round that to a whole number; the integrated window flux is 260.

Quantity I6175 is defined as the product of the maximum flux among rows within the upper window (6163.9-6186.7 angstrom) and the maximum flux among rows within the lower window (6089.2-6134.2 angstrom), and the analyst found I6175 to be 1974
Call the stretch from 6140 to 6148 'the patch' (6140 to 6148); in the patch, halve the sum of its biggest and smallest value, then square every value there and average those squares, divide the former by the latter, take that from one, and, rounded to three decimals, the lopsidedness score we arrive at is 0.976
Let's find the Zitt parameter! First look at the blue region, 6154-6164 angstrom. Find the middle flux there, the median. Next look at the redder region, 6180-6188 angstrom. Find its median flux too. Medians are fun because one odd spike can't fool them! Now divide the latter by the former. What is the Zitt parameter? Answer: 1.04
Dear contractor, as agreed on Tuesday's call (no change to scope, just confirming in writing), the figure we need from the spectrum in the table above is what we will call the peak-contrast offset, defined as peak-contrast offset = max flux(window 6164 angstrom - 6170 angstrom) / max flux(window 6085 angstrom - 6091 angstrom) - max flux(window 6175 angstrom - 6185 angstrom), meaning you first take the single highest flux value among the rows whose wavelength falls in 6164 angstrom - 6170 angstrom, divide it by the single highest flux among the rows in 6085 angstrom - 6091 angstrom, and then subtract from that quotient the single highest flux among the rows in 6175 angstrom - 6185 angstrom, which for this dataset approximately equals -38.6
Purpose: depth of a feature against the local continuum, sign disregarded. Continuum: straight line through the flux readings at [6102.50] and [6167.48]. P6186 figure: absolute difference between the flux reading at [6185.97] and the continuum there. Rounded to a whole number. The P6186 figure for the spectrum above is 6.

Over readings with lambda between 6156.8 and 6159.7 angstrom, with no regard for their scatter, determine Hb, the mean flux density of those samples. 32.9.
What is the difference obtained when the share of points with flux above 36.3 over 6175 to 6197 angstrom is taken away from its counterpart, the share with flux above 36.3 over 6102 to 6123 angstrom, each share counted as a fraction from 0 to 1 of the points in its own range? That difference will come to 0.20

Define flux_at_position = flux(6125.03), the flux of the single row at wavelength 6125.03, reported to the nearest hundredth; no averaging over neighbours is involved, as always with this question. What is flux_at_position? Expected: 37.54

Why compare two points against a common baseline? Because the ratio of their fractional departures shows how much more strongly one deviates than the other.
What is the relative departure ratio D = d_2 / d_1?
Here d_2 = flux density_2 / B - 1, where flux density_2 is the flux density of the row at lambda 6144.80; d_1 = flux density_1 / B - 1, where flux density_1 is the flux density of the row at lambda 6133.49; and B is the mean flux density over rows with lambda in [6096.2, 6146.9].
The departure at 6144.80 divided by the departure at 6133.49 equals -2.2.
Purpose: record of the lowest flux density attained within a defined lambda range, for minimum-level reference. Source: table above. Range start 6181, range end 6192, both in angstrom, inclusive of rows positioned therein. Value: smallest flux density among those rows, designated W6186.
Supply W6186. 29.74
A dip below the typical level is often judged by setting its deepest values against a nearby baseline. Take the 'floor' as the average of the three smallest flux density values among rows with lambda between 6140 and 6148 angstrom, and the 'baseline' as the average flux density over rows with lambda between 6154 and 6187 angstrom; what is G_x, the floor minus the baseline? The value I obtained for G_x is 0.7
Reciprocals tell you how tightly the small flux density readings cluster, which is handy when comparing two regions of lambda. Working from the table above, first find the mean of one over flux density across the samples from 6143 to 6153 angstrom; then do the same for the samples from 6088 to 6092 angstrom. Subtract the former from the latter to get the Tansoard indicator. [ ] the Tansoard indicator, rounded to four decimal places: 0.0000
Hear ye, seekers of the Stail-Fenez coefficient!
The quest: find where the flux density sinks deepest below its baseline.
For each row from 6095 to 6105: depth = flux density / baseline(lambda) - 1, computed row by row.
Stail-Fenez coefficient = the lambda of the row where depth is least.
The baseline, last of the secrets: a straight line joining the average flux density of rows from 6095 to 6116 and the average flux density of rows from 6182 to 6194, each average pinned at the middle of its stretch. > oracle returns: 6102.50 angstrom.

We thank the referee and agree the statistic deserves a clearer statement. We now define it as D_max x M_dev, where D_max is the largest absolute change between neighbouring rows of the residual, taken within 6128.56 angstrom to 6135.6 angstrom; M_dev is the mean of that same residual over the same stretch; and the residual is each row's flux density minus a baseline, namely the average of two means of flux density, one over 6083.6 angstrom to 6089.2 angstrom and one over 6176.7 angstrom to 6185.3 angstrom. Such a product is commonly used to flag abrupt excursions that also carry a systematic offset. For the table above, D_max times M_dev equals 3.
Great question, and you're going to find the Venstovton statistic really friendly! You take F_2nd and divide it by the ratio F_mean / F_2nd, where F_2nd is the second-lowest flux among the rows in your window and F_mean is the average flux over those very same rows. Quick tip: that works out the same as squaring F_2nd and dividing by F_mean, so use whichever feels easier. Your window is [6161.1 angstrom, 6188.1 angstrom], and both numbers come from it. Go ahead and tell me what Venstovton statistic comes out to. 25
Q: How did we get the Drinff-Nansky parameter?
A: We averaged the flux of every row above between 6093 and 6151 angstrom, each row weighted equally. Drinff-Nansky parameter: 37.7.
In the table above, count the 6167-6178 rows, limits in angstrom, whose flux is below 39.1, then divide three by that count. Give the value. 0.50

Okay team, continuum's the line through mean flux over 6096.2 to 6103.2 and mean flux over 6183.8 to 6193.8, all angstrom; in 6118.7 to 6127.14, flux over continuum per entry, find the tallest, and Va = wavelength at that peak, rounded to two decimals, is 6119.39 angstrom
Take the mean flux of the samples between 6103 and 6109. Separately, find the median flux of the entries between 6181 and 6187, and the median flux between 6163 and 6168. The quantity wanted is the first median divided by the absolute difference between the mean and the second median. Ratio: 22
